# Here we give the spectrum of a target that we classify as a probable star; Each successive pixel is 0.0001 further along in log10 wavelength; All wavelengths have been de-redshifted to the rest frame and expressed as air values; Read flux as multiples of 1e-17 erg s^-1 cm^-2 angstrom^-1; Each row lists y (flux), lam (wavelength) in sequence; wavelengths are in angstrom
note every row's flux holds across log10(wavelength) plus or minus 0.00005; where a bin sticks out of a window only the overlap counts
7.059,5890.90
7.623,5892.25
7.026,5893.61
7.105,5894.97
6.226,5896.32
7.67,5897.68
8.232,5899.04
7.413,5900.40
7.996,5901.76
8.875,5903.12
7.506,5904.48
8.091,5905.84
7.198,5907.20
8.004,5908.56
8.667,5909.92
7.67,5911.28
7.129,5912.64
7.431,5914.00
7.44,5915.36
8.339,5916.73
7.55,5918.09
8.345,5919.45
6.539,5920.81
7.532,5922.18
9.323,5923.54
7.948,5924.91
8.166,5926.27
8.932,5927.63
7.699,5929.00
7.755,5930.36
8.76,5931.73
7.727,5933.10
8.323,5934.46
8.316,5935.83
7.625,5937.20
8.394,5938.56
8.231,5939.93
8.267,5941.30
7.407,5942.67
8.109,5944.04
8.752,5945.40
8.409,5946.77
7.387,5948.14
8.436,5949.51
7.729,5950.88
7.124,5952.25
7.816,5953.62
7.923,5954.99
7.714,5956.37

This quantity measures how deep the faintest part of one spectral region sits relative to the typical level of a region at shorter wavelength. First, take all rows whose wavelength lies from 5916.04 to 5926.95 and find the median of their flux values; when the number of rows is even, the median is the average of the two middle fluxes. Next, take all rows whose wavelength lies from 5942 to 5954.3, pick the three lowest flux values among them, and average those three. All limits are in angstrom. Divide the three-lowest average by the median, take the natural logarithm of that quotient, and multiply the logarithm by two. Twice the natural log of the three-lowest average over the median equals -0.20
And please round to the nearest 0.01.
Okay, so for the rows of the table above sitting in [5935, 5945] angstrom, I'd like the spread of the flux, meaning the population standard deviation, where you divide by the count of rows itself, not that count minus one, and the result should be 0.35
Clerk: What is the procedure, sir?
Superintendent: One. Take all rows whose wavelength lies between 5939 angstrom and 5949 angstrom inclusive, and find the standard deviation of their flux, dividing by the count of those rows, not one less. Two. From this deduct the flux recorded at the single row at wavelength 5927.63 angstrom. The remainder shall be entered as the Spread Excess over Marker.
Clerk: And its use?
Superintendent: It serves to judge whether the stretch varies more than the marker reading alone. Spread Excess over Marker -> -8.5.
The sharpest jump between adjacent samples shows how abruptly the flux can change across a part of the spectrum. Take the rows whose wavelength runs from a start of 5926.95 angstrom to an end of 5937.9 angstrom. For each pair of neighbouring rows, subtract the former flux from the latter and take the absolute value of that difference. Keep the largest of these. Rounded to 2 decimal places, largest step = 1.23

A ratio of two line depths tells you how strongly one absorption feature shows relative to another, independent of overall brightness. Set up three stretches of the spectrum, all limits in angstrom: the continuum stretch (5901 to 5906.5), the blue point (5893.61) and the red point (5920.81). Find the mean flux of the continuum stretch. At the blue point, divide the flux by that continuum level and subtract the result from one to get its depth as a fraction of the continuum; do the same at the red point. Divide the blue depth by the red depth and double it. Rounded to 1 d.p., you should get 1.4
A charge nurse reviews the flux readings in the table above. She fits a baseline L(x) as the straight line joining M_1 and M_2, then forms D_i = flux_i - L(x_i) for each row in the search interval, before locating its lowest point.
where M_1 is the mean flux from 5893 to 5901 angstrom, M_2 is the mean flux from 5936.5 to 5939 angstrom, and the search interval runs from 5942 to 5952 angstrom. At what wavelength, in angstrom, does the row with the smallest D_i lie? 5948.14 angstrom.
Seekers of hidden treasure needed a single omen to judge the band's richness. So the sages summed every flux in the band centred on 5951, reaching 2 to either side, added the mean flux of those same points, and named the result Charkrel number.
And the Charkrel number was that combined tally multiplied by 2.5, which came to 78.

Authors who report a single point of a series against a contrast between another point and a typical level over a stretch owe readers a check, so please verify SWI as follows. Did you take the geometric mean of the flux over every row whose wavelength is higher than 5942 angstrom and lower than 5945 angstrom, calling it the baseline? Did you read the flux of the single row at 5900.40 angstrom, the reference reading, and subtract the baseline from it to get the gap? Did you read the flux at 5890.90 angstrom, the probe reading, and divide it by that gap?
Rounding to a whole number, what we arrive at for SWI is -21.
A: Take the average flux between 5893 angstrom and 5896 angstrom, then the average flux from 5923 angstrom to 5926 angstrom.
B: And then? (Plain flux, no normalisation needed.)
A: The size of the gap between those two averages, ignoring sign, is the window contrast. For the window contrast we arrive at 1.6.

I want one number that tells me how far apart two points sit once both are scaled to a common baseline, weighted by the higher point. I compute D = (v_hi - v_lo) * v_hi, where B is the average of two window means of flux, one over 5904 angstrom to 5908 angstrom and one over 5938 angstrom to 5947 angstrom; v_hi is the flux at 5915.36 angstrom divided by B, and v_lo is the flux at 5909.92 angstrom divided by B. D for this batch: -0.15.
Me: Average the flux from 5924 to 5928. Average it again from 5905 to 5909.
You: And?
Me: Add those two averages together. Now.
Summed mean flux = 16.1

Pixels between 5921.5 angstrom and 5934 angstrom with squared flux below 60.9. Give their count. 4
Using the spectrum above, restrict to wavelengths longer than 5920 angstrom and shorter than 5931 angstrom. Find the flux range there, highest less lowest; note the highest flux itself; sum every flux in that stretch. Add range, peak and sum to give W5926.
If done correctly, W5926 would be 76.0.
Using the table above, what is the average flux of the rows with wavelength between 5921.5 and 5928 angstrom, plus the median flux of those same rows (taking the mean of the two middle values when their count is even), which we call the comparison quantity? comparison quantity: 16.5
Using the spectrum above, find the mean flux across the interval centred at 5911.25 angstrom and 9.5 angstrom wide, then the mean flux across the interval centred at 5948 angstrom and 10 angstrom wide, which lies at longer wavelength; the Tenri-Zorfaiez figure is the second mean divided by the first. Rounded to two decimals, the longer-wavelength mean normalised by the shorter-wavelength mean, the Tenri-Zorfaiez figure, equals 1.04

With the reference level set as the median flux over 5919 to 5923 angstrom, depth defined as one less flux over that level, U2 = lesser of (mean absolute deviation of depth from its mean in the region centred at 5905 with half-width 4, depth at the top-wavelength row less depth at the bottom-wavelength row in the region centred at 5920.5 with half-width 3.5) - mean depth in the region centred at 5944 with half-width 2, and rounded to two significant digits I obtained -0.16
